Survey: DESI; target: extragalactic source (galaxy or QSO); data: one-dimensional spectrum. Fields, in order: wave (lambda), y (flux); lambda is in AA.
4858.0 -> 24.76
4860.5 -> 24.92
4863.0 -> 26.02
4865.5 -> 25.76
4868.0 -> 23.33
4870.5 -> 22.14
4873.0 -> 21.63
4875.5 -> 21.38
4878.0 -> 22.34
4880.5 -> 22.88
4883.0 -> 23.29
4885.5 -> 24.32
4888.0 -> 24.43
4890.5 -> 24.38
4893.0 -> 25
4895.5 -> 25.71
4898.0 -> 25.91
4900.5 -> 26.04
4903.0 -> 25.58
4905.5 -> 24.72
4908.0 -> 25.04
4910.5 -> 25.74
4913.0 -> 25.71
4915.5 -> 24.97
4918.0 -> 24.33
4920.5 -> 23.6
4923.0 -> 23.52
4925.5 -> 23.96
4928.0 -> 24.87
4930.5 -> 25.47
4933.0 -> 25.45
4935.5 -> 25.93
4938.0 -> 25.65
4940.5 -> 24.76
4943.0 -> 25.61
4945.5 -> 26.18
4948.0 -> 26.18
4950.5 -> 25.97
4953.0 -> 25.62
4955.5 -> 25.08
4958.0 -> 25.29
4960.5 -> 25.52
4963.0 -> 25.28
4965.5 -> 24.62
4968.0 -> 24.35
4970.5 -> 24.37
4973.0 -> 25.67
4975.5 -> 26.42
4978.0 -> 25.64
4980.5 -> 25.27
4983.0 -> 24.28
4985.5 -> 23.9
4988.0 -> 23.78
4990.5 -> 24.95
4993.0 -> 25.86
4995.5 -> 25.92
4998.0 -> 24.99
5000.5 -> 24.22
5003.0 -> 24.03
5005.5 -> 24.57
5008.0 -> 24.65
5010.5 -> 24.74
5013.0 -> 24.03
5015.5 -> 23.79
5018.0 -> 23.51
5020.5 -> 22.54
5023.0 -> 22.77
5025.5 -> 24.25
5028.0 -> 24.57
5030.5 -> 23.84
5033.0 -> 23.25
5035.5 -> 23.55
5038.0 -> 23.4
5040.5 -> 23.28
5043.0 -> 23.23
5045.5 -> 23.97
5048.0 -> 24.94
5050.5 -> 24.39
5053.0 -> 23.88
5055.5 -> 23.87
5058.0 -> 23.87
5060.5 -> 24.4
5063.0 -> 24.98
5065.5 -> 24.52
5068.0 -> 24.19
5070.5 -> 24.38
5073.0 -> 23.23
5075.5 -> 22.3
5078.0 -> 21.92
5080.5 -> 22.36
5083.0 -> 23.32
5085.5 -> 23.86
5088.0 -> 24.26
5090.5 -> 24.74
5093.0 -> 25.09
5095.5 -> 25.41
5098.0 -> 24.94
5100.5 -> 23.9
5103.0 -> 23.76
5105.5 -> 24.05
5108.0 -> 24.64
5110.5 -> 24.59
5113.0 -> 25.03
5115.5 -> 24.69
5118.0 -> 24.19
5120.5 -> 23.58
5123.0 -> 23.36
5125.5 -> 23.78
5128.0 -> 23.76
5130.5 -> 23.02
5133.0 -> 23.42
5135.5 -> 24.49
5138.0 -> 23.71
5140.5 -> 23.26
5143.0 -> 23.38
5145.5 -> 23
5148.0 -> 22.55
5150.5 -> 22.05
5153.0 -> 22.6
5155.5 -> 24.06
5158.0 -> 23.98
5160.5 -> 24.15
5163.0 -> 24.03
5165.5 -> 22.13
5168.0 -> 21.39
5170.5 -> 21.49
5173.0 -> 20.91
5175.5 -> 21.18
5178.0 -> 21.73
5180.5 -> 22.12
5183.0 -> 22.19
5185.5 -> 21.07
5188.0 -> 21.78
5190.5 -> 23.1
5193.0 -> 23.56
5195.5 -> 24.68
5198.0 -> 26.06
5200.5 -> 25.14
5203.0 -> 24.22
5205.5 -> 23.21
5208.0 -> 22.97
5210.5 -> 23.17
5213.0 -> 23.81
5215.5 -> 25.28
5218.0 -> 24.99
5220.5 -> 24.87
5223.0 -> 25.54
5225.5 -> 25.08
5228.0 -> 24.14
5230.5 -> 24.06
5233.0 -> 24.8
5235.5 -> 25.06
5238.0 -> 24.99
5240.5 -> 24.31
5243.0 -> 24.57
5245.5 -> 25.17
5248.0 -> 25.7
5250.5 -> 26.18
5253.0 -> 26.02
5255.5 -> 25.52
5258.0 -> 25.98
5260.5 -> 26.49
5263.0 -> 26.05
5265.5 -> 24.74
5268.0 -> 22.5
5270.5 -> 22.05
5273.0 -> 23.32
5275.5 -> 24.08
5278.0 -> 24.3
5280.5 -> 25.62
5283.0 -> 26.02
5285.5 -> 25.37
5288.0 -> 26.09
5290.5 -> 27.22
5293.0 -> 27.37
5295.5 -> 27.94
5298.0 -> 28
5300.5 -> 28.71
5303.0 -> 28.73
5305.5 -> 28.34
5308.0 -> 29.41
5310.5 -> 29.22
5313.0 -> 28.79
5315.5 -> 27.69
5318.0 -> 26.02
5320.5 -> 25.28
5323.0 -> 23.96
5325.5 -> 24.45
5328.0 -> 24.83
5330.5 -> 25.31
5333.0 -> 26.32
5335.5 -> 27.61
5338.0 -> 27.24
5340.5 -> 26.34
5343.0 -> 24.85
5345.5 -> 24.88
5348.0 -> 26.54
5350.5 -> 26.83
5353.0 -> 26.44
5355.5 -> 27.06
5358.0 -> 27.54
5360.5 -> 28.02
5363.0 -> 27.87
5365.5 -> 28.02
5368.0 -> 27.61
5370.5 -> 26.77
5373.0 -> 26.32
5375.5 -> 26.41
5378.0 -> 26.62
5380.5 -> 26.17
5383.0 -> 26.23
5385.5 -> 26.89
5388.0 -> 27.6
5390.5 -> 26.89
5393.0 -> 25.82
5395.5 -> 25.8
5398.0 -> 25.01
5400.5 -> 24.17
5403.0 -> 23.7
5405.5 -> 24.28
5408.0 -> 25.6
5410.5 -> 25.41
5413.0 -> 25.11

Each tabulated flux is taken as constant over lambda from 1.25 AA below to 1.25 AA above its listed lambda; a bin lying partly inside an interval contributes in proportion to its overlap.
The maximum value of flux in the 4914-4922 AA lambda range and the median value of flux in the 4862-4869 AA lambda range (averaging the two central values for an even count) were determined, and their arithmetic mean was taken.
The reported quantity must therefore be 25.4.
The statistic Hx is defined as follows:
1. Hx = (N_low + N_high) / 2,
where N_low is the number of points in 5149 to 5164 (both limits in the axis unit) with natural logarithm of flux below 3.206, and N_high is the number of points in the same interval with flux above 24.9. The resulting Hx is 3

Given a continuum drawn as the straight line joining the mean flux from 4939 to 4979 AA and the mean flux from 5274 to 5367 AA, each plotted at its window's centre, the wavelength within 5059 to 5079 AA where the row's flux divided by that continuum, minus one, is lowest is 5078.0 AA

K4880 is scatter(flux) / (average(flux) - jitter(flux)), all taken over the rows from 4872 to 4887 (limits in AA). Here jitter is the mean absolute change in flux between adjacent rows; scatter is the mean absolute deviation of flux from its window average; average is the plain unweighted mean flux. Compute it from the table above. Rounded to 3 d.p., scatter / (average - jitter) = 0.039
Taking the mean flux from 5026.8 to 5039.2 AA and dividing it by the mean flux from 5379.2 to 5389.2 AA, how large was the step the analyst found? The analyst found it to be 0.89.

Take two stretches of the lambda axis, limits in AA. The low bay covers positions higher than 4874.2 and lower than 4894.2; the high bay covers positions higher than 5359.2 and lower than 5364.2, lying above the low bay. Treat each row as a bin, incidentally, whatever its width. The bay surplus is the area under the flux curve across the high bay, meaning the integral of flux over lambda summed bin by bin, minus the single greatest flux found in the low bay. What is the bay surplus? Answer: 115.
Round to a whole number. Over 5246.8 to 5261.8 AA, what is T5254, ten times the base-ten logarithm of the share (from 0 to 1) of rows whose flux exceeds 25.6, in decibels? -1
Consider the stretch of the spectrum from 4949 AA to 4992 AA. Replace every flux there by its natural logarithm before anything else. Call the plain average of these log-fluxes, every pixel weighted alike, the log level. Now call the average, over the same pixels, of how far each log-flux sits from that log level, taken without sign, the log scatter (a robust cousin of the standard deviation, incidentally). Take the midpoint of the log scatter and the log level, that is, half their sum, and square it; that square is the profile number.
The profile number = 2.63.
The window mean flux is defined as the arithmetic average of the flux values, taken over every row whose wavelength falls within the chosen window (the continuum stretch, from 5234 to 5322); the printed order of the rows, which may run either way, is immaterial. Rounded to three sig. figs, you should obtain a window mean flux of 26.1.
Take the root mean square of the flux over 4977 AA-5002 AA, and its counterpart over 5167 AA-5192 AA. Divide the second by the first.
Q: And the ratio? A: 0.87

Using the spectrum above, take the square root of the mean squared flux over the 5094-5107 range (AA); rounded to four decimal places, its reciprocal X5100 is 0.0409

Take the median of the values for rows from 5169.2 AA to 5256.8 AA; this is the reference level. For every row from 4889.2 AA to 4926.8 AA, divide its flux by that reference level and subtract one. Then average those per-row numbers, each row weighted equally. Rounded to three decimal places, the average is 0.026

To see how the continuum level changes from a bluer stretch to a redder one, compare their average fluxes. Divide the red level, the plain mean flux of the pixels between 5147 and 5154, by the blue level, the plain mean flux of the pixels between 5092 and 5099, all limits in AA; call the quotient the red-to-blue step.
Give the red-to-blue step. 0.89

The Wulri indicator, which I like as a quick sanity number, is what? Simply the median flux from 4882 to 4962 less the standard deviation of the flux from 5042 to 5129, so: 24.6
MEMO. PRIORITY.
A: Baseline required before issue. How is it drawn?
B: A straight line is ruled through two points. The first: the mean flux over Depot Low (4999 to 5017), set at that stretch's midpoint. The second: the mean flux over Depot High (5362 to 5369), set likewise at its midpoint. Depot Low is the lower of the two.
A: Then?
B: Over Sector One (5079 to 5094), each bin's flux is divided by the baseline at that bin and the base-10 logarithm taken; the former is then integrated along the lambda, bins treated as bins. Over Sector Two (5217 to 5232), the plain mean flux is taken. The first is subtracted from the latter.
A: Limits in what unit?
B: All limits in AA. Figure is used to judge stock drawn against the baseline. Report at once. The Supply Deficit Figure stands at 25.1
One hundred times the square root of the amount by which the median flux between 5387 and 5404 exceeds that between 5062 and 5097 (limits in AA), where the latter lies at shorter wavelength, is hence 125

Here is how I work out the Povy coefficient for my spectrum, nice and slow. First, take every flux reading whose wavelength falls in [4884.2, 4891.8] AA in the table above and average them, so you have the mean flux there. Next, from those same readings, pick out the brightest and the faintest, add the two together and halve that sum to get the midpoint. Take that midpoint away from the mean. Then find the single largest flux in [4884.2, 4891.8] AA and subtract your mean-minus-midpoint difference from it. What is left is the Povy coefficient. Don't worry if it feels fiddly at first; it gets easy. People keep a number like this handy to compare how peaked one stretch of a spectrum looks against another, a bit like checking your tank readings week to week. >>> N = 24.4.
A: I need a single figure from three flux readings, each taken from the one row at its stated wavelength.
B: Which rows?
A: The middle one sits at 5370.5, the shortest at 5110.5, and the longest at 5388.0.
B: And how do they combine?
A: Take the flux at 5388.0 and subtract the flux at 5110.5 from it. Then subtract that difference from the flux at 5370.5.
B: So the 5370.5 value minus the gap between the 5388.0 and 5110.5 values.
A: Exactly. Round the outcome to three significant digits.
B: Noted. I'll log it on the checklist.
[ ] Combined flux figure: 23.8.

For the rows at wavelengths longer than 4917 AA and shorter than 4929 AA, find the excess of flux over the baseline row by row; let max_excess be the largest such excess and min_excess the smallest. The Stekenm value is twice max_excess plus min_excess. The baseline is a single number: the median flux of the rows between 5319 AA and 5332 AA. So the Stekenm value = -1.2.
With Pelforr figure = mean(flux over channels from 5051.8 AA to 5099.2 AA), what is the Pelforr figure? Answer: 24.0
